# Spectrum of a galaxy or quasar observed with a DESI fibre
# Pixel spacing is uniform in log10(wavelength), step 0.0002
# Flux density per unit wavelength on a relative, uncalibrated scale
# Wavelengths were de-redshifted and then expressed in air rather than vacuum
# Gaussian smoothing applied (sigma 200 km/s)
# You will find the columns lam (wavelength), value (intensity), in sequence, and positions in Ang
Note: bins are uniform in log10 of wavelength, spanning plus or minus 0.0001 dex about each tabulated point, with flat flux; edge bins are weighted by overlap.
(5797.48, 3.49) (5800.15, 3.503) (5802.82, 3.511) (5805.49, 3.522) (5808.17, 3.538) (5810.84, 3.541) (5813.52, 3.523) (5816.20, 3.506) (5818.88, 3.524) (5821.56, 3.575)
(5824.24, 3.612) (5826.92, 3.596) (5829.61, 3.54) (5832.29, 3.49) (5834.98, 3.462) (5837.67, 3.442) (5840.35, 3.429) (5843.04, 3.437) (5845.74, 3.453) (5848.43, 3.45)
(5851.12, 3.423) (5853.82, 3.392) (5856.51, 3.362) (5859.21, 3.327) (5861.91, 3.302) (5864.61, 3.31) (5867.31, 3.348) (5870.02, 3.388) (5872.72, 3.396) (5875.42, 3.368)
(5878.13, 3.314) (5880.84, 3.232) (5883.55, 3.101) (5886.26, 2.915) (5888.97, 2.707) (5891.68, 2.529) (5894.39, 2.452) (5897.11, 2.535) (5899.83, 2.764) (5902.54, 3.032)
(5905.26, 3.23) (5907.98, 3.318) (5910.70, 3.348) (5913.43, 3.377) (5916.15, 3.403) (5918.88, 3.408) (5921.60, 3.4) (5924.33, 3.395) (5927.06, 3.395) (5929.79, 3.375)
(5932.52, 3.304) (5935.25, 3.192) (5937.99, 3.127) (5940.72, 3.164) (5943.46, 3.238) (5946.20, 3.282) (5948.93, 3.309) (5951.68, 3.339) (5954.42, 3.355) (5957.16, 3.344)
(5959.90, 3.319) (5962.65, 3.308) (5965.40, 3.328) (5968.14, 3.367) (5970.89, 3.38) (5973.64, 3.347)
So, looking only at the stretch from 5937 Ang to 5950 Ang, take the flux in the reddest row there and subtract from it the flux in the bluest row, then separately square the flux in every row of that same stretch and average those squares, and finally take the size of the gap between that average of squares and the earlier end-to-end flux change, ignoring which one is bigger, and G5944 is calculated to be 10.2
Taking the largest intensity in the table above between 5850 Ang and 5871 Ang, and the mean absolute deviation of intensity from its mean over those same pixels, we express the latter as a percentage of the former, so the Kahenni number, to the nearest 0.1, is 1.0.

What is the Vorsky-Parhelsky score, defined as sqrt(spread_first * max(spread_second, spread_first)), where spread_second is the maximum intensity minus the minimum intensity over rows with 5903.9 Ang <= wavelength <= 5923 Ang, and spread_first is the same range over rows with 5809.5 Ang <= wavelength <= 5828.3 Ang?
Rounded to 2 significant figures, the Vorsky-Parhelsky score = 0.14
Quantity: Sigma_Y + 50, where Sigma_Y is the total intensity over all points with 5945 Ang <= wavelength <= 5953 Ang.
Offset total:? 59.9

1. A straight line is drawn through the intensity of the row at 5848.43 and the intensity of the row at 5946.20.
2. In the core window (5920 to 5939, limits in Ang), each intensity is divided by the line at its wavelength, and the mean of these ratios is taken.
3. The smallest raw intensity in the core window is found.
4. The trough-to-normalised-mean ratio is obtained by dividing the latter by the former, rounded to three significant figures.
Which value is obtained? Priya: 3.12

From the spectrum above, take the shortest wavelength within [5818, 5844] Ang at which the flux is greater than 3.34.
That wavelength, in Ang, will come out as 5818.88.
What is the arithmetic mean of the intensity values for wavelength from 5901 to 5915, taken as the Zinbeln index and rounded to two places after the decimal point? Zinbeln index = 3.26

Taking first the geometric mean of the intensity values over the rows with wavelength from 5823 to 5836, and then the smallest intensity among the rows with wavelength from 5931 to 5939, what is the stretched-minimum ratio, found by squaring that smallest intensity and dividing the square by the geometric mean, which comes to 2.8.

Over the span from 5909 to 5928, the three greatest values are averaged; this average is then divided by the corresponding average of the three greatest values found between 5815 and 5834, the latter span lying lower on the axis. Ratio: 0.95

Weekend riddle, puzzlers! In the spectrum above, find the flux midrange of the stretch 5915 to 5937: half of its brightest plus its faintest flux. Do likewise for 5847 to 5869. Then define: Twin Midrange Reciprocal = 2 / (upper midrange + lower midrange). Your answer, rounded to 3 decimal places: 0.300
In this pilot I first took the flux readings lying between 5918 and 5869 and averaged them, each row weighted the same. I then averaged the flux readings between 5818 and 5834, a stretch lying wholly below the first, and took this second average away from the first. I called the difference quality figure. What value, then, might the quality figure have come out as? -0.48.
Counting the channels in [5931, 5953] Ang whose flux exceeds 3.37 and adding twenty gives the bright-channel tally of 20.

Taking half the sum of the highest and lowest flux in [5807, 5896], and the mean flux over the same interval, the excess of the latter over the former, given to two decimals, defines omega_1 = 0.30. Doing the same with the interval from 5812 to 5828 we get 0.00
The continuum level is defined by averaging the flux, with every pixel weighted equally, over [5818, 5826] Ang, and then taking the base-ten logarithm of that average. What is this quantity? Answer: 0.553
